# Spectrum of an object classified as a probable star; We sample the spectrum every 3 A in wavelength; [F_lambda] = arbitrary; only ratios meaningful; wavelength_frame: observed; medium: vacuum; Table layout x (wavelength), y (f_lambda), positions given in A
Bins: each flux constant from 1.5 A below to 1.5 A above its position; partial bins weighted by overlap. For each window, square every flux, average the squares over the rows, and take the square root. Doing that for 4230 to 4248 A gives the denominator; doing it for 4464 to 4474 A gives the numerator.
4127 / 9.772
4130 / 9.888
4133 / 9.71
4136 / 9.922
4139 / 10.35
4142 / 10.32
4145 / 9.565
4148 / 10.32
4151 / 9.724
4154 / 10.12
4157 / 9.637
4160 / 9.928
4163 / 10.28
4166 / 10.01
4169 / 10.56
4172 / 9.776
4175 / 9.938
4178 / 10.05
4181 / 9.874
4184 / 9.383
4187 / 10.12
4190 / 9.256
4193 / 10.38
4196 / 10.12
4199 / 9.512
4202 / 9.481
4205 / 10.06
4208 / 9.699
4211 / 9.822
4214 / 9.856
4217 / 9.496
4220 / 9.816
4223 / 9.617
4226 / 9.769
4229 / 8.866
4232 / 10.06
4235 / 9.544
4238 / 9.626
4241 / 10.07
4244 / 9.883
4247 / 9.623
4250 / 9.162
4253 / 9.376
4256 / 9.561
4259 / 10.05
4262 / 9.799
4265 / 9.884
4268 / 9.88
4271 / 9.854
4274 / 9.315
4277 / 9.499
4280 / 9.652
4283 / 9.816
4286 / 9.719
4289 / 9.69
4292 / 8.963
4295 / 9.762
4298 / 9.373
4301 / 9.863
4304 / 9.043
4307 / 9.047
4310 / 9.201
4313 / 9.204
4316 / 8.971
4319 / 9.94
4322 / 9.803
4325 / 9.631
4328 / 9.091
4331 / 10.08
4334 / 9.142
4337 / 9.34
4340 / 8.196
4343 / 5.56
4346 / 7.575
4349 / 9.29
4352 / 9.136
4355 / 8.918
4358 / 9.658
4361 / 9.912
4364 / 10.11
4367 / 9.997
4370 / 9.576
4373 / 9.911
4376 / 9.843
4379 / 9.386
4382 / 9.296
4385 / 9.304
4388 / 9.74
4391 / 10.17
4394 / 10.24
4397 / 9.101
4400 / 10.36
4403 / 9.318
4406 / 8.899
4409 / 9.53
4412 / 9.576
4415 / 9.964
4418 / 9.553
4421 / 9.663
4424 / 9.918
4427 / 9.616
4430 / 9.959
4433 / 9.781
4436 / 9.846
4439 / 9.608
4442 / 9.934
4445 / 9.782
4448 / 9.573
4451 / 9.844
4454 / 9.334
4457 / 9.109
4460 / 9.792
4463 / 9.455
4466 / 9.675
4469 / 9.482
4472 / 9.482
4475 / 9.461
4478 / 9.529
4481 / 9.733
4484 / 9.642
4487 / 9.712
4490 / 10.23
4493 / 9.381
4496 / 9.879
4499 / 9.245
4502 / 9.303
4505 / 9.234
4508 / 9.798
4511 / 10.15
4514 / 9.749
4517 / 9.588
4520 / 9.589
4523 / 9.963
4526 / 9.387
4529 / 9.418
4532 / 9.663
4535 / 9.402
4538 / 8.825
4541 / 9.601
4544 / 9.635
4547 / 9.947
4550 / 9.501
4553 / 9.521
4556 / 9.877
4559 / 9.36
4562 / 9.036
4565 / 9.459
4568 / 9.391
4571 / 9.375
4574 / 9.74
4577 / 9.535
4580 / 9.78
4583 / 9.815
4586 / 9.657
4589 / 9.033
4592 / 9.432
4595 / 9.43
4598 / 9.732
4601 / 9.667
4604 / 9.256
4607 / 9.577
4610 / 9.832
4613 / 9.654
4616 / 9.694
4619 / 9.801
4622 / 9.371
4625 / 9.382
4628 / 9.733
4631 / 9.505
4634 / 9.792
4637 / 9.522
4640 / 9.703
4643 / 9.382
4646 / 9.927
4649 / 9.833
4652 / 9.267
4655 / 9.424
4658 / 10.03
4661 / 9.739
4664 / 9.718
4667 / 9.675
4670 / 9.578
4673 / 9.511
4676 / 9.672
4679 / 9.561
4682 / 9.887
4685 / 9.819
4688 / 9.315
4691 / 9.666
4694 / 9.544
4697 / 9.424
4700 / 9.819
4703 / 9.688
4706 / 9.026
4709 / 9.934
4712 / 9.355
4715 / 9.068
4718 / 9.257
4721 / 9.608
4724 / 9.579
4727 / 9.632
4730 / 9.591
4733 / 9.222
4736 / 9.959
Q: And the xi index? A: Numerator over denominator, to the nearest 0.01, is 0.97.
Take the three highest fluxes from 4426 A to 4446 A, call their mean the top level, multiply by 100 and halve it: 496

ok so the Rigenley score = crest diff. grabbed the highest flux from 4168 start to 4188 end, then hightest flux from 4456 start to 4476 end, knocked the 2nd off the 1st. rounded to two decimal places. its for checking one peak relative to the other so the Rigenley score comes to 0.77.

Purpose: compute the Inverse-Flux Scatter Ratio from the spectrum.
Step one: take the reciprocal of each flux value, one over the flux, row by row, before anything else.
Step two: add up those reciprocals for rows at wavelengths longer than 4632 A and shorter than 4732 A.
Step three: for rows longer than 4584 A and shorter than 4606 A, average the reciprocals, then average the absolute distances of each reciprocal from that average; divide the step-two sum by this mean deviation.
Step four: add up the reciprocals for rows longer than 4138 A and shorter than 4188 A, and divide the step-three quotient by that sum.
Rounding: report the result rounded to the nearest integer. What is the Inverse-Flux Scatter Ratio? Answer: 927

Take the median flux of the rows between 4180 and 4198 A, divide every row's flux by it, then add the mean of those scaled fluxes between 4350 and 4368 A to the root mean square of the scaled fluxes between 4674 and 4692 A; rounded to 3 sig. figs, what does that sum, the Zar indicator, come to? 1.93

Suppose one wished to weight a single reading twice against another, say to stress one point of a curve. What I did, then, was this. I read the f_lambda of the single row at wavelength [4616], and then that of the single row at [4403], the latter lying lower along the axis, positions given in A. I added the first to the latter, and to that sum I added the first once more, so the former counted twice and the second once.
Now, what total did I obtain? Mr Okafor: 28.7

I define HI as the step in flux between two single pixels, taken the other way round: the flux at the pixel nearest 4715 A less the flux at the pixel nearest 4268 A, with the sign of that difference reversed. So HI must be 0.81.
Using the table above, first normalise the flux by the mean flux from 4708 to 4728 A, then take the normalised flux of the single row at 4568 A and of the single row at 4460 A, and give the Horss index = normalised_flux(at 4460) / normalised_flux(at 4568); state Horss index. 1.04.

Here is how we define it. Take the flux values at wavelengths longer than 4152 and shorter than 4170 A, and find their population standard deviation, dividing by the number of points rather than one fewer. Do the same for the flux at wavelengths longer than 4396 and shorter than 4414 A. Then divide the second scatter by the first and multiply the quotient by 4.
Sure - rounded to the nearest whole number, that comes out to 6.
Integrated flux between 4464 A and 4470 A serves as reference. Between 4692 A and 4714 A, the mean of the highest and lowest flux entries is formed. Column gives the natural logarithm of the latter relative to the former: -1.80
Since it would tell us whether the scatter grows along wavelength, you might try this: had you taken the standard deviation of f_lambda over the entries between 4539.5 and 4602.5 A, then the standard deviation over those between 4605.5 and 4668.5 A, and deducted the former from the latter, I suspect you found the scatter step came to -0.04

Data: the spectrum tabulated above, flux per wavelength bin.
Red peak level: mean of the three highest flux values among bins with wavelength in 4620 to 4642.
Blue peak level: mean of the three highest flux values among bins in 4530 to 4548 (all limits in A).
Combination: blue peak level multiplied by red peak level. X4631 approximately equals 95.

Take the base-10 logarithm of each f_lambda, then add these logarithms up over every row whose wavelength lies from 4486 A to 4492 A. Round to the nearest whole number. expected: 2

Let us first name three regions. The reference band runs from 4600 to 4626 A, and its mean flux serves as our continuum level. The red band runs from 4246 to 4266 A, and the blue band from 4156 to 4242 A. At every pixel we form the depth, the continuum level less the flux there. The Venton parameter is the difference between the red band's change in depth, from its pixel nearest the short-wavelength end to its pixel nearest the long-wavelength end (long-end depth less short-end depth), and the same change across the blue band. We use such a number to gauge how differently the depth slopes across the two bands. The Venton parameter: 0.17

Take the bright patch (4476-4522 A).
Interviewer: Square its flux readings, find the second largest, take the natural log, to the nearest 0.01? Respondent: 4.63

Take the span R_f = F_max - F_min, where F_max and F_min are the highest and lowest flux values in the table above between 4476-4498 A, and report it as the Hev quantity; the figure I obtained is 0.85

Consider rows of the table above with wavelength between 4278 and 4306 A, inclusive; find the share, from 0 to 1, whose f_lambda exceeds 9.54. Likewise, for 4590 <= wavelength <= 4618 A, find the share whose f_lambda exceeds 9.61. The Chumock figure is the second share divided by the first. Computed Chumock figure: 0.8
